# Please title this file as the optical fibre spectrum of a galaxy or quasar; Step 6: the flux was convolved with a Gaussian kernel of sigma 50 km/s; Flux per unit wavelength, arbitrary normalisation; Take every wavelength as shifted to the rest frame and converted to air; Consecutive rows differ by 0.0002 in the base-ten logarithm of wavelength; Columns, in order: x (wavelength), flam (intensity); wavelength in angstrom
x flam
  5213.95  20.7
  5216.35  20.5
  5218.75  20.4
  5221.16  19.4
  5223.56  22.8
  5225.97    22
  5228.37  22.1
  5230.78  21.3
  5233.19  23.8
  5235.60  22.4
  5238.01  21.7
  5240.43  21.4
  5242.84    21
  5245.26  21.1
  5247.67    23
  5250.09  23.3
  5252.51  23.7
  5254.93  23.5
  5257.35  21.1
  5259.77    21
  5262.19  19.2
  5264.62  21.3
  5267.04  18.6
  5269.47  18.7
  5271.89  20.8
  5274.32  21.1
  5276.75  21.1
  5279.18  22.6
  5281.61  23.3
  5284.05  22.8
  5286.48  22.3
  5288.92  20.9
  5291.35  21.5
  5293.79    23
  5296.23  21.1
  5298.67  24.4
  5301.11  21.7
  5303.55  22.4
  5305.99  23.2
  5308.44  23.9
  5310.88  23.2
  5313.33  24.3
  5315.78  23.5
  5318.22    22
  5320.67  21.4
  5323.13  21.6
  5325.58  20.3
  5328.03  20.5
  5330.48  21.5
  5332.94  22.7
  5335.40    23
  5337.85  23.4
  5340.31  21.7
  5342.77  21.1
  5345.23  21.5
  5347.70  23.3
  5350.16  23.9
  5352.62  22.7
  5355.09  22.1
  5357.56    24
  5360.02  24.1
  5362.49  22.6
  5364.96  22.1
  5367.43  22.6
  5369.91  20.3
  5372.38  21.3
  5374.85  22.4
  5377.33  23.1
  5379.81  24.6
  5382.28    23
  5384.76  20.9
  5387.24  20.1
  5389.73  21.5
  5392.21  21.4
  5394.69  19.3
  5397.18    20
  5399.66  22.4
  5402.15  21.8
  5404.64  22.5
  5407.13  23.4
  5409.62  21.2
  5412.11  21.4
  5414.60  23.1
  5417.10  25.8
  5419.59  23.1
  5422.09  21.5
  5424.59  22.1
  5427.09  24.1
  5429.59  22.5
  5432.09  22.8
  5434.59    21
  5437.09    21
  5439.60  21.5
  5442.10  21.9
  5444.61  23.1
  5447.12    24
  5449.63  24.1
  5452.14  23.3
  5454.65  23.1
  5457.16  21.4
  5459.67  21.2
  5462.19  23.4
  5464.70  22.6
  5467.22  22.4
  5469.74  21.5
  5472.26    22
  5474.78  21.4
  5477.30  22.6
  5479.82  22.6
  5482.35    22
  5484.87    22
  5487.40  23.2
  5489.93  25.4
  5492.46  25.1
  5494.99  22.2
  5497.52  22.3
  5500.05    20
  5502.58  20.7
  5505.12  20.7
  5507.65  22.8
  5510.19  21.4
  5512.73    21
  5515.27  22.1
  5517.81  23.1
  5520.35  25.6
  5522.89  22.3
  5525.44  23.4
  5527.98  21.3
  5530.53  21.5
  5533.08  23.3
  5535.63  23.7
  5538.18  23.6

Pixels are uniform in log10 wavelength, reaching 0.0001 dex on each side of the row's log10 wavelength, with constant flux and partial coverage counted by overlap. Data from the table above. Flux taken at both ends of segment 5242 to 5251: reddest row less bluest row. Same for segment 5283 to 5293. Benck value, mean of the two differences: 0.5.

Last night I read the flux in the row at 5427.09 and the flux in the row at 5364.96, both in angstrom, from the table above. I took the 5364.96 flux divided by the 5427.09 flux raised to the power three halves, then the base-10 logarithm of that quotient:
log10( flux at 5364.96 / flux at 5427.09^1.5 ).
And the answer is -0.729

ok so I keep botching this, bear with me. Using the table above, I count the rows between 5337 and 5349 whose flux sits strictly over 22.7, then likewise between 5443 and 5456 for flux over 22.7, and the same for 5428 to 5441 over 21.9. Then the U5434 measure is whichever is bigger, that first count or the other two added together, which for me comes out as 7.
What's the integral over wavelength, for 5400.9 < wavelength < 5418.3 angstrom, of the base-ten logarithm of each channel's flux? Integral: 24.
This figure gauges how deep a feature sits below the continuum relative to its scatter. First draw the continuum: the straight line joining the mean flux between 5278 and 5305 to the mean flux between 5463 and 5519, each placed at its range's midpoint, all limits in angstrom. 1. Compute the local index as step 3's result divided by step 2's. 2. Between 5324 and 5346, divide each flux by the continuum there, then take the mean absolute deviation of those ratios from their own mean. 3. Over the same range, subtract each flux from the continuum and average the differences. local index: 15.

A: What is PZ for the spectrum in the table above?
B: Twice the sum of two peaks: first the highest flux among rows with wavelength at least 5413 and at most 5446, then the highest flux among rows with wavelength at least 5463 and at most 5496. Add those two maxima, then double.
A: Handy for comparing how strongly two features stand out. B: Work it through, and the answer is 102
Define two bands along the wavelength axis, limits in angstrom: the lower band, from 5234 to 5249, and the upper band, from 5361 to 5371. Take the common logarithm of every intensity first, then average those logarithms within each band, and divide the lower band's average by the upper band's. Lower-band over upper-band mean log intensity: 0.998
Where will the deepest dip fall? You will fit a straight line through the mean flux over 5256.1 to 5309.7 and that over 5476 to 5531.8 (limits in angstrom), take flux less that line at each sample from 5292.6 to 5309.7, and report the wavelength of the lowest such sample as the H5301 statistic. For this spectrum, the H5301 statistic 5296.23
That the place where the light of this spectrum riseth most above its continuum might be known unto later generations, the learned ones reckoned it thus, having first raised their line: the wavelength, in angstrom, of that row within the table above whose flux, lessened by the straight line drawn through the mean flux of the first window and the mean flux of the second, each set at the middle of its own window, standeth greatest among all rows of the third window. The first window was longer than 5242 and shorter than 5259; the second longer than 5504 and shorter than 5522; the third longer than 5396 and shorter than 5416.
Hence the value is 5407.13 angstrom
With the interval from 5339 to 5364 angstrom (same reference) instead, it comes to 5360.02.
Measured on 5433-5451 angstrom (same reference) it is 5449.63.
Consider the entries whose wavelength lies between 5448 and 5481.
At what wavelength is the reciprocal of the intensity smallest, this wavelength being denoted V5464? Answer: 5449.63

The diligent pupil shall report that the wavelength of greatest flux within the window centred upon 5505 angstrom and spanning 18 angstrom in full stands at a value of 5507.65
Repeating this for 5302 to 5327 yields 5313.33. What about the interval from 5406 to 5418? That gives 5417.10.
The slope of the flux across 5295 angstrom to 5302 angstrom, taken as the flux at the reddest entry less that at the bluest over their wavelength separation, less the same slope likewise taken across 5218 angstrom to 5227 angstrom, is -0.10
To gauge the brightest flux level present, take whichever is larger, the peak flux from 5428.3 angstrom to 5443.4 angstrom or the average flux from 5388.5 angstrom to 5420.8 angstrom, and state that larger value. 22.8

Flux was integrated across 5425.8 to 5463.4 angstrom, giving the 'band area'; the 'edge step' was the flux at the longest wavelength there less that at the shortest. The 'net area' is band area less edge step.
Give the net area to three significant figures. 849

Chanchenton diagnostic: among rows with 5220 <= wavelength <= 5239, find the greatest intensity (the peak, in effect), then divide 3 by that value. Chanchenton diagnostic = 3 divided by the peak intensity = 0.126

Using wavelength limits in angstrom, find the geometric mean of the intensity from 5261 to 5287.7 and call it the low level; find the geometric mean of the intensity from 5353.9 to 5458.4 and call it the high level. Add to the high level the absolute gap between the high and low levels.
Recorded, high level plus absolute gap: 23.5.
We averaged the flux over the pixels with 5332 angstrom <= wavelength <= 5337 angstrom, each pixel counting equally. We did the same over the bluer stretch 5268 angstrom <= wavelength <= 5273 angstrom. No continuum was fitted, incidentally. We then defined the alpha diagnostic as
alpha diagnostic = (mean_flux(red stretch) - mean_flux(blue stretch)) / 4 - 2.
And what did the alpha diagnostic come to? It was -1.2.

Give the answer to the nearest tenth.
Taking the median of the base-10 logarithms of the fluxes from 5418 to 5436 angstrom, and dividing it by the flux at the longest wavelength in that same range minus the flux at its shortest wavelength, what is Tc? -0.6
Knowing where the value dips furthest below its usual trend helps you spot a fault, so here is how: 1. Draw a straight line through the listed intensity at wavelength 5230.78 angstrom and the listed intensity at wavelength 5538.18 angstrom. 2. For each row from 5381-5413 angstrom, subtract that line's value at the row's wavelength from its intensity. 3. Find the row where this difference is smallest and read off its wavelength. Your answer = 5394.69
